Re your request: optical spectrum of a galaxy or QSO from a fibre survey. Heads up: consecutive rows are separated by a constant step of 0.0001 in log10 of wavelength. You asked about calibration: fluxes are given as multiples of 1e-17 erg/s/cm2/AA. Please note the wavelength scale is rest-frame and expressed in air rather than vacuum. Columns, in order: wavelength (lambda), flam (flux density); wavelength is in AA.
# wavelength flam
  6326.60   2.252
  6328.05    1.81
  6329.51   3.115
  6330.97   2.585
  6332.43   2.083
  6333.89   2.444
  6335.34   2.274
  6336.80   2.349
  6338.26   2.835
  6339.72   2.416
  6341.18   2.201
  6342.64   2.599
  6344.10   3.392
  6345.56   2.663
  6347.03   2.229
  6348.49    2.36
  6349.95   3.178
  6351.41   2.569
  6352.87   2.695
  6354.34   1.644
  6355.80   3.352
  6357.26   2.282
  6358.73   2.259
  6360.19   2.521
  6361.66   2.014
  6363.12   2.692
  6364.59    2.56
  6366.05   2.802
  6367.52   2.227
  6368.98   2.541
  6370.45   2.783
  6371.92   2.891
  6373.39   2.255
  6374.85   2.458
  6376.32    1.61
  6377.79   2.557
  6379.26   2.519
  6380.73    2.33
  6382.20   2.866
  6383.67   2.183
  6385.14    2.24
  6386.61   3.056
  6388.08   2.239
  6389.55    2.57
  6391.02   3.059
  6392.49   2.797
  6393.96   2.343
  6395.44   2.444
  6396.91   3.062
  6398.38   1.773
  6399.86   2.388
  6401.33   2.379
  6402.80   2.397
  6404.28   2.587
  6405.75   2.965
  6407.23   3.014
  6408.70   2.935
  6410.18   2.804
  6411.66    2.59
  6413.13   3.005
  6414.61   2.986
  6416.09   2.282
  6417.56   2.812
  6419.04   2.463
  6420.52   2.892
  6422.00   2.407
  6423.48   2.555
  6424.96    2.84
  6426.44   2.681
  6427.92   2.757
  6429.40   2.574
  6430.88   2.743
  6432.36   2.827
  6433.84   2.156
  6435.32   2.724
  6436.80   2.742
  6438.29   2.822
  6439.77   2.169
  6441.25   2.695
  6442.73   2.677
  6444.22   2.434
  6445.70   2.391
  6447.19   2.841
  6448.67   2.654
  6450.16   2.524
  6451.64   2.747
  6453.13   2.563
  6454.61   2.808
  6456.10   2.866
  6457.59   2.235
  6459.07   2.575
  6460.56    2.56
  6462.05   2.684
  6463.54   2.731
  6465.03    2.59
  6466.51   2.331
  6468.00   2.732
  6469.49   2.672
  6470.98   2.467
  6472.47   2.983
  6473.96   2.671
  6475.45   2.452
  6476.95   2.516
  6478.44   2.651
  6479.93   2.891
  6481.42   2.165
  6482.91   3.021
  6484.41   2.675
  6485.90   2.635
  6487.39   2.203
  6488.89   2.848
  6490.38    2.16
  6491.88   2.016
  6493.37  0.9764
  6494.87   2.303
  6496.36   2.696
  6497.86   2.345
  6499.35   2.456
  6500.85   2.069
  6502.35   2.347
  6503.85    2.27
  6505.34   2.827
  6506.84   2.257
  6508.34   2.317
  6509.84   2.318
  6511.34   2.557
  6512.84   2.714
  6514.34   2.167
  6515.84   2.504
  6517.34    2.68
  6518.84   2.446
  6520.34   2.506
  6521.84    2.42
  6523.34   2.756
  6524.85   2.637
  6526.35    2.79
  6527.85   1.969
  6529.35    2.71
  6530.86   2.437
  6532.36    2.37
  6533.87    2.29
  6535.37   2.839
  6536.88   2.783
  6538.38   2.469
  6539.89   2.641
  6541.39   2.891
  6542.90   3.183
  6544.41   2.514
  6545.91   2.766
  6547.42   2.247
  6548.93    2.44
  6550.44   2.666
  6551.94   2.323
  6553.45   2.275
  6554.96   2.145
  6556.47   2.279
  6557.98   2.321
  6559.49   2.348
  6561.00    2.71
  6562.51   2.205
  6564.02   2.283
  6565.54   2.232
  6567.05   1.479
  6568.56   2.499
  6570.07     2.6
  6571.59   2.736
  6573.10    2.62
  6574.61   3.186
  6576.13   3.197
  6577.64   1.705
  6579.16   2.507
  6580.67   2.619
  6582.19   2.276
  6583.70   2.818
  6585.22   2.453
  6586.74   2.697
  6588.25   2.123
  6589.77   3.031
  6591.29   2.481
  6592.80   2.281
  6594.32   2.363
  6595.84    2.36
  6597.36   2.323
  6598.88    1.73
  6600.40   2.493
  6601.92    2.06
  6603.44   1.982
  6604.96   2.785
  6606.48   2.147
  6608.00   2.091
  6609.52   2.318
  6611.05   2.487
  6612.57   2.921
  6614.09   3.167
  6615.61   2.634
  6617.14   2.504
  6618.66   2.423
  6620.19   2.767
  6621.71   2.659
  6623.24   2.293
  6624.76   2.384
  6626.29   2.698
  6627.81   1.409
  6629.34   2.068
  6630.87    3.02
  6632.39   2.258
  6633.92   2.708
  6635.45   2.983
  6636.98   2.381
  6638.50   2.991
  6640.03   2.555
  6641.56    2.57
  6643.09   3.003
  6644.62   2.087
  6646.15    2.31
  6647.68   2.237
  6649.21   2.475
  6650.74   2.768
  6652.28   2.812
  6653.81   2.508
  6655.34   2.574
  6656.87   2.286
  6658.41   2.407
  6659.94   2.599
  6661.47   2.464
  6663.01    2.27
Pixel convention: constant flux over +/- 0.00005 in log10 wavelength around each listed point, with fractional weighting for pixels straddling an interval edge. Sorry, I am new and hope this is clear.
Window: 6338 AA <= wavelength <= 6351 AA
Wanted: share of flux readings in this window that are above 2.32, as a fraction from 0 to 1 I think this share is 0.78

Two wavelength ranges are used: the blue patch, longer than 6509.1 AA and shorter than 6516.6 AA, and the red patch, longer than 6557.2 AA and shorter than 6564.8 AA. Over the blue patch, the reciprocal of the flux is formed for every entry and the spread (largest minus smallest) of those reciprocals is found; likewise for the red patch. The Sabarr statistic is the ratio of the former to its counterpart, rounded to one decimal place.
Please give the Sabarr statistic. 1.1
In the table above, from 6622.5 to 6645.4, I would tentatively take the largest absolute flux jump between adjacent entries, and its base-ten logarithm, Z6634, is 0.11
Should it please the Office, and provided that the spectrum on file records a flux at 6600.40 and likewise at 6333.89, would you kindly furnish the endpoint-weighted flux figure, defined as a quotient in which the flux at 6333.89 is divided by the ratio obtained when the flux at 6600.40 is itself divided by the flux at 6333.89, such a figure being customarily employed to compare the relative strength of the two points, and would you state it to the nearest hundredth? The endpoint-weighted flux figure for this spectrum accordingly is 2.40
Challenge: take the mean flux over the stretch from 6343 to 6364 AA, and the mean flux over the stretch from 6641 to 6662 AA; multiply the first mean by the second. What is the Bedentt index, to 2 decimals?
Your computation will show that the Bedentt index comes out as 6.42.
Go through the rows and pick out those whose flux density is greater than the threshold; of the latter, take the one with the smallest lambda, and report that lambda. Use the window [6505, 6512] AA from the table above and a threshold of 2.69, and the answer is 6505.34 AA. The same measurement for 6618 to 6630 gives 6620.19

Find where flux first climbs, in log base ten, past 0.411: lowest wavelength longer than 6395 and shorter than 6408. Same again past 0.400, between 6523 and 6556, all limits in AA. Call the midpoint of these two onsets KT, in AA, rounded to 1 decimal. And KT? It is 6460.1 AA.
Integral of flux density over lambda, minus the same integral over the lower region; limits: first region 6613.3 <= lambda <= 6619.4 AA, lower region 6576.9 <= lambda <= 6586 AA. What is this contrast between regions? -5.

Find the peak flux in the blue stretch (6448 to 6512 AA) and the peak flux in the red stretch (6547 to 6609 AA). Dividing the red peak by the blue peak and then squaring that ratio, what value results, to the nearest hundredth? 1.12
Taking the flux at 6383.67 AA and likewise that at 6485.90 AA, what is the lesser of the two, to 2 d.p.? 2.18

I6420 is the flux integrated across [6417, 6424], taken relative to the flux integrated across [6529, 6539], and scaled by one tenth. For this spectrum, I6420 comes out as 0.072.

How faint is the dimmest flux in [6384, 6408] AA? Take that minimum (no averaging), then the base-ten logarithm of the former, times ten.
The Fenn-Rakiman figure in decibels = 2.5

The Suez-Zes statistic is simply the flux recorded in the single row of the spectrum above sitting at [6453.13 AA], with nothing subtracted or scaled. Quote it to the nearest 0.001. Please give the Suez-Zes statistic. 2.563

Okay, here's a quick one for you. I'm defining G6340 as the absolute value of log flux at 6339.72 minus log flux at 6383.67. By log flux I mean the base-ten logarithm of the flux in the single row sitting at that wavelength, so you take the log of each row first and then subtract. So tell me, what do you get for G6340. 0.044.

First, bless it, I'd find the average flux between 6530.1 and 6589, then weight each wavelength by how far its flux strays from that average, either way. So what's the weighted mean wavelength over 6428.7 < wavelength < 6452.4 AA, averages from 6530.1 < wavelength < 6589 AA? 6439.6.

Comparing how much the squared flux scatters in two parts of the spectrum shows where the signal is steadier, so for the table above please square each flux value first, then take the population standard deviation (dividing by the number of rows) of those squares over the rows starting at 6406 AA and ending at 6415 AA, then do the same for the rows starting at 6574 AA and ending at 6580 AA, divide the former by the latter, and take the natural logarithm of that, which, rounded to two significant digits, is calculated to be -1.3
